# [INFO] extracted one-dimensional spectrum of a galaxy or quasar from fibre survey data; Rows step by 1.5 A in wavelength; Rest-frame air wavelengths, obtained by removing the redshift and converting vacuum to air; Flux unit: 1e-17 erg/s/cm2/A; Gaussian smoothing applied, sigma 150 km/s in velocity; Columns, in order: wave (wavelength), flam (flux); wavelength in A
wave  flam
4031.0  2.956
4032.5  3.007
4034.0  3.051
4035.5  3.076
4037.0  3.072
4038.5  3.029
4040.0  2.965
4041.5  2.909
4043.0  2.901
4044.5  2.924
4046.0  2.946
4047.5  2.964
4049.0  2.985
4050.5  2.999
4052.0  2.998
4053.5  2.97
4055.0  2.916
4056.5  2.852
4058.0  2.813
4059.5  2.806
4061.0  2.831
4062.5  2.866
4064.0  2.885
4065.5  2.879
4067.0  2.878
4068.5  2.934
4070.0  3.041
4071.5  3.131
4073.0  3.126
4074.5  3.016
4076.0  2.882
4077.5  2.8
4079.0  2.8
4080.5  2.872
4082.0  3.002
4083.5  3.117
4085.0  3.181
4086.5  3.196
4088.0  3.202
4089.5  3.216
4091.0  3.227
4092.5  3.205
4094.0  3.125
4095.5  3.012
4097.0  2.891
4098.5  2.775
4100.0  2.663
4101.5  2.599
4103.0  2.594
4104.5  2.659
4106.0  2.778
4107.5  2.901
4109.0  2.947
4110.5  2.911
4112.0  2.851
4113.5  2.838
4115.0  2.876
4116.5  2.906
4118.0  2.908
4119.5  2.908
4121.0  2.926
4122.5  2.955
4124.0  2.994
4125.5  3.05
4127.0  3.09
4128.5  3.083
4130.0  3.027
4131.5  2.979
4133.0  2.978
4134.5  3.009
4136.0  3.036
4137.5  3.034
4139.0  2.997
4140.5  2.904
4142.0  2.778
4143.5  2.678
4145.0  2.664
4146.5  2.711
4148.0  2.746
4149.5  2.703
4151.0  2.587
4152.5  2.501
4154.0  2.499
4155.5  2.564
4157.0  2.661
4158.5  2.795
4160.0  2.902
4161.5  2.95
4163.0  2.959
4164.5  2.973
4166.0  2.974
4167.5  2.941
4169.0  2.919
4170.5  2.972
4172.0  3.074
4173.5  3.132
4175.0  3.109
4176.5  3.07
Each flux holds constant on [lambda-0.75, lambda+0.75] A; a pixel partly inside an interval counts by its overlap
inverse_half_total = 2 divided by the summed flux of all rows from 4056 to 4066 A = 0.100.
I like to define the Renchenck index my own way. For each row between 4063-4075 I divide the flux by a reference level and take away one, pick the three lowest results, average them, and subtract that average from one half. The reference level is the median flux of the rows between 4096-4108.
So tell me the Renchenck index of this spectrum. 0.44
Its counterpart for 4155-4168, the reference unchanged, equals 0.52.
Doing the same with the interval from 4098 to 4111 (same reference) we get 0.54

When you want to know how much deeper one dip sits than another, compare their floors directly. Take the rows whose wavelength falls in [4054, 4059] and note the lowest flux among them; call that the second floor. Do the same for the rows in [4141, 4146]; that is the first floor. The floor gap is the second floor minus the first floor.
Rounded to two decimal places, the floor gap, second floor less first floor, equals 0.15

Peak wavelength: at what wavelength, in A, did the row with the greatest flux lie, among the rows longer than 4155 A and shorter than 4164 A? 4163.0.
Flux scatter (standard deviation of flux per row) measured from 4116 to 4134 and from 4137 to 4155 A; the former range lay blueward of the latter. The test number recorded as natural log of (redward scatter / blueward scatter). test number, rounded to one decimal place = 1.0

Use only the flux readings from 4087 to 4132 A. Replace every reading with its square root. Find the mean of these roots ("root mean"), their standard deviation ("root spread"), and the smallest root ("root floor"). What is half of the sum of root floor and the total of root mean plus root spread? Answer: 1.687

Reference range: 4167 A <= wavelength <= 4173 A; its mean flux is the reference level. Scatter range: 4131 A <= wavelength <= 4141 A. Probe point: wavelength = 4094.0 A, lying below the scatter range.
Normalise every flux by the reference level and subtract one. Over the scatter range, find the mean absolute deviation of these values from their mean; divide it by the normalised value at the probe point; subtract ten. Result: -9.8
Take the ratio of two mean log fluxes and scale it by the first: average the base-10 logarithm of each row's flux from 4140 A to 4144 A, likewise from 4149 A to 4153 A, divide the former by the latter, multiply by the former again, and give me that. 0.48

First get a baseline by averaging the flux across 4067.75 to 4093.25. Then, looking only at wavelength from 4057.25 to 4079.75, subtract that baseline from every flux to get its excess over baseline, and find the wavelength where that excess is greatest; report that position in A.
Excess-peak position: 4071.5 A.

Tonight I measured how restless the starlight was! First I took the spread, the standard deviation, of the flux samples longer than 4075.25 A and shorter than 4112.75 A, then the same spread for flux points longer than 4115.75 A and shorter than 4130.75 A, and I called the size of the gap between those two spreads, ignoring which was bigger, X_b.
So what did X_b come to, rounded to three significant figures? 0.130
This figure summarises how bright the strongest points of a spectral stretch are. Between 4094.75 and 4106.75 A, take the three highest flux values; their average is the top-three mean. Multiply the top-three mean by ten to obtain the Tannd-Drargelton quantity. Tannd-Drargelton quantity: 28.9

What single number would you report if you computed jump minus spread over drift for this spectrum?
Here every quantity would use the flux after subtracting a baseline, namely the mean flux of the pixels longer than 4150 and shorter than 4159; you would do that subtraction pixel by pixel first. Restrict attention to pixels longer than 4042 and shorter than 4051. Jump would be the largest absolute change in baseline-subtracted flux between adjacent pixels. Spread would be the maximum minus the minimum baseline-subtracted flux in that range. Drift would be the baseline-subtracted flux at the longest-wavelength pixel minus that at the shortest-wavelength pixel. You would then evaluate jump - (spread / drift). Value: -0.98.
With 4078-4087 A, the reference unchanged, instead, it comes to -0.87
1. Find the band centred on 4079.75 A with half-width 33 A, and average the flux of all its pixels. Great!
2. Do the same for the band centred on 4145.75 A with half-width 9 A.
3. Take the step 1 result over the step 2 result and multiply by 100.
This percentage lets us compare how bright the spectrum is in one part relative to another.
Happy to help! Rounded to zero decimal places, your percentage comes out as 108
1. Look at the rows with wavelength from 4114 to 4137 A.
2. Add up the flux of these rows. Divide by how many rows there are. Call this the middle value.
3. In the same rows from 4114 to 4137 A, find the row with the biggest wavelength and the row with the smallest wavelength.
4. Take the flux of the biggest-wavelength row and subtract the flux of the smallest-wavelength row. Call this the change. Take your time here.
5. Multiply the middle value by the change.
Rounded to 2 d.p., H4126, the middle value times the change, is 0.48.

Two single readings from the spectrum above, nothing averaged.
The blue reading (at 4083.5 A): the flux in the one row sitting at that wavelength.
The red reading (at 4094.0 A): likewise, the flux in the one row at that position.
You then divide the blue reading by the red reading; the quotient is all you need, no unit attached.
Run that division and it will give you 1.00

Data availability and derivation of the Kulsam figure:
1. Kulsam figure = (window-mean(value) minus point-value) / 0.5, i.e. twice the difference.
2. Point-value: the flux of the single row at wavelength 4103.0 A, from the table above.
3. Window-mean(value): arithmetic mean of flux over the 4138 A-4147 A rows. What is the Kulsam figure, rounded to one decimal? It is 0.4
